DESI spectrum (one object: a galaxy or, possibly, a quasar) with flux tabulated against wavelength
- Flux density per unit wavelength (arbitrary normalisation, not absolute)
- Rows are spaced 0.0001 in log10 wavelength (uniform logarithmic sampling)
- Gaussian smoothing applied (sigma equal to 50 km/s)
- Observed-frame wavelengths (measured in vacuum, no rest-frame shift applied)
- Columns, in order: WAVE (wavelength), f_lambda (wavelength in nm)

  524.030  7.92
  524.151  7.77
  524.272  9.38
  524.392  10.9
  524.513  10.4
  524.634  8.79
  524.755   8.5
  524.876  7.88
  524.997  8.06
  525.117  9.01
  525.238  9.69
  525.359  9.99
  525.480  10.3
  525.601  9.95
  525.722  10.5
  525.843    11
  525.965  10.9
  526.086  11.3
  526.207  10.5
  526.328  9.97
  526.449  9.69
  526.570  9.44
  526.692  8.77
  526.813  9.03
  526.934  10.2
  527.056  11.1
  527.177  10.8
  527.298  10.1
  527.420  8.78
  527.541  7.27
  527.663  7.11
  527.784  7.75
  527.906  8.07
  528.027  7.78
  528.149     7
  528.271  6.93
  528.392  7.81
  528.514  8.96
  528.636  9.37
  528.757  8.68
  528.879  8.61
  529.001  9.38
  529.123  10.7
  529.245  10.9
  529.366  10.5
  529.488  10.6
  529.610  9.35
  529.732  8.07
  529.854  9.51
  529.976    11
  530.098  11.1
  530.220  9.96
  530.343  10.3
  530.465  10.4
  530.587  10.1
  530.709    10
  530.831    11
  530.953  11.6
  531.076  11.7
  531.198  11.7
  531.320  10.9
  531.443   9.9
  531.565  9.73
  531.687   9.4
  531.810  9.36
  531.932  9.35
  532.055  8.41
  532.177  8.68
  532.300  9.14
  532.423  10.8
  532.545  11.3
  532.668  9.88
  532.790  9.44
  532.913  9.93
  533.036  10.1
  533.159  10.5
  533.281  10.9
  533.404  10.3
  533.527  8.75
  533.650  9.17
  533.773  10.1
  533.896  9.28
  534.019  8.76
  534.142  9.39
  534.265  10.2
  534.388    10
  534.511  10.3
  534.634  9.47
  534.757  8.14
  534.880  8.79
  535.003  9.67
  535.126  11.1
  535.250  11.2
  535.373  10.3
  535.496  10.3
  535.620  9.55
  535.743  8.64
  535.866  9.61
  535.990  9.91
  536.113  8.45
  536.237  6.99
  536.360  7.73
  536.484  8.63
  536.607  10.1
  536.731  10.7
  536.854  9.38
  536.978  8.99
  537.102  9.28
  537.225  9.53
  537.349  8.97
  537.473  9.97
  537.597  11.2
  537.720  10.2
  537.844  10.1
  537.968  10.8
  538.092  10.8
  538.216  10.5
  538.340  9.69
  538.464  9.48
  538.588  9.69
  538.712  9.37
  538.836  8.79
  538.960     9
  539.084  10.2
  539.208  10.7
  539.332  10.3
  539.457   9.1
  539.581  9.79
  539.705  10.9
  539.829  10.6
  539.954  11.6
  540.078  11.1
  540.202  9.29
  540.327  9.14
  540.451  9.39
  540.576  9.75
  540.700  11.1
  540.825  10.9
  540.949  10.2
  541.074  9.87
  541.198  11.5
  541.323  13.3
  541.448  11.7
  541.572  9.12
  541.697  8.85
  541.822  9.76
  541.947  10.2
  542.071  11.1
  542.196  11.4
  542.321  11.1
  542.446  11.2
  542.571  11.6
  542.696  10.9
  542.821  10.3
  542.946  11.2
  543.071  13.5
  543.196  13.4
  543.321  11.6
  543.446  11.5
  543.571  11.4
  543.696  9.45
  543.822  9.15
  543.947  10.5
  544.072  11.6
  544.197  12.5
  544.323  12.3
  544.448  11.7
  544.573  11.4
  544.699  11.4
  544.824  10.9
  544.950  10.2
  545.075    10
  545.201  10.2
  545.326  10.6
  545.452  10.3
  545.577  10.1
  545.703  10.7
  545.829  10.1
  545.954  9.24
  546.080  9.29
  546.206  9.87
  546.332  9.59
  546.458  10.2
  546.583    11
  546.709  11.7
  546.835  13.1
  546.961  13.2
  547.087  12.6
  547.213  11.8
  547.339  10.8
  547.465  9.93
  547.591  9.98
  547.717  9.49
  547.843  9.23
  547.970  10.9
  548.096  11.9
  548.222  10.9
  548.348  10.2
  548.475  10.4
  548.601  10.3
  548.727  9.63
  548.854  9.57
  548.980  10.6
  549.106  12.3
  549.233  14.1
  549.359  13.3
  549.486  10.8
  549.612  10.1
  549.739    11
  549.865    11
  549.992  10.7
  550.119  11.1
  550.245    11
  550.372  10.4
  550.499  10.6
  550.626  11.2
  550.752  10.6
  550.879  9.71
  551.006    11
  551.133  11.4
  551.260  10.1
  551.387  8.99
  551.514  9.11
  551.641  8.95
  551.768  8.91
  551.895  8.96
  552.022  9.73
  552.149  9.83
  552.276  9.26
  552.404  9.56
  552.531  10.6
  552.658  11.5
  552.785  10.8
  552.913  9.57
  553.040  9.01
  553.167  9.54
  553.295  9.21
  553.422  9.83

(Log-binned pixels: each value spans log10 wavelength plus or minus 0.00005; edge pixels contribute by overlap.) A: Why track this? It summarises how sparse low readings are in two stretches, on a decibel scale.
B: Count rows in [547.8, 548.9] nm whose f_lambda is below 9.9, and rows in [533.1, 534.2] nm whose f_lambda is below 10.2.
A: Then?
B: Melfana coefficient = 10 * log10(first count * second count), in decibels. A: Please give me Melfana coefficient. 12.6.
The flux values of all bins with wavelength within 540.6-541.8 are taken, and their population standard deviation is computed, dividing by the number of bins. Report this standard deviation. 1.3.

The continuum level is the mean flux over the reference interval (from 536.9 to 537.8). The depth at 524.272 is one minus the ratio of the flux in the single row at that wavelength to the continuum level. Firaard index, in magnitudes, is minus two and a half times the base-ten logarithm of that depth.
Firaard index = 3.6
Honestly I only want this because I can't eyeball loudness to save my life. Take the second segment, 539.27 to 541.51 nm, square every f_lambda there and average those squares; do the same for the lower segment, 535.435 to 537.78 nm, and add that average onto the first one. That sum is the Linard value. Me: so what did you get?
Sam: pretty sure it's 201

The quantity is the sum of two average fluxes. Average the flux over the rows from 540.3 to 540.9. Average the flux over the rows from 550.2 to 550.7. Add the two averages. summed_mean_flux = 20.9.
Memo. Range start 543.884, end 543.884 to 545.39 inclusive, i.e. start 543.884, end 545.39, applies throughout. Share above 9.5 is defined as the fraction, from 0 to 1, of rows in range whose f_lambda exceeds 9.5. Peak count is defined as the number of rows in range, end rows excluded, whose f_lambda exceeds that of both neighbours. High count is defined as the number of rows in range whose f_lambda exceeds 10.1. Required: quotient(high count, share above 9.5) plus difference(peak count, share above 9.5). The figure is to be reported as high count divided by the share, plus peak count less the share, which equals 11.0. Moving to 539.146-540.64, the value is 10.3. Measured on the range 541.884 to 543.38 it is 14.0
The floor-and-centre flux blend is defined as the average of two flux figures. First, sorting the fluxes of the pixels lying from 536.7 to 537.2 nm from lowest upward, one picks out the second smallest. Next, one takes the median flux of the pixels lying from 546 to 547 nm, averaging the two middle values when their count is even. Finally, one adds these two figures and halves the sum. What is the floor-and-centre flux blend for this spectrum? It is 9.9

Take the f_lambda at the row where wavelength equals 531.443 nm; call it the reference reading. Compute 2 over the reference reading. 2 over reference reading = 0.20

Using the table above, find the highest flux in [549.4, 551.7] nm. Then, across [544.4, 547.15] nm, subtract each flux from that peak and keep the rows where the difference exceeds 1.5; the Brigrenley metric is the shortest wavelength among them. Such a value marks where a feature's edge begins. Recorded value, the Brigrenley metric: 545.954 nm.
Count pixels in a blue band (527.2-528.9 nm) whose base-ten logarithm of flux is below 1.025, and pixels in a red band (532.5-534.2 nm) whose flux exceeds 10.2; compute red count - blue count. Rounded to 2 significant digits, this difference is -10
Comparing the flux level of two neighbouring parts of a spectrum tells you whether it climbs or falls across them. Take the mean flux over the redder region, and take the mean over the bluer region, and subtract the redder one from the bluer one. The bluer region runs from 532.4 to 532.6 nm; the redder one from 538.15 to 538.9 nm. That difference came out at 1.5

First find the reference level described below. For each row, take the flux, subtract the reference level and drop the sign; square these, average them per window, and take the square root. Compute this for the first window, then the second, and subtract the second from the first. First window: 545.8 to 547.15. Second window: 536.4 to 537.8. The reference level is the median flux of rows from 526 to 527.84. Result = 1.1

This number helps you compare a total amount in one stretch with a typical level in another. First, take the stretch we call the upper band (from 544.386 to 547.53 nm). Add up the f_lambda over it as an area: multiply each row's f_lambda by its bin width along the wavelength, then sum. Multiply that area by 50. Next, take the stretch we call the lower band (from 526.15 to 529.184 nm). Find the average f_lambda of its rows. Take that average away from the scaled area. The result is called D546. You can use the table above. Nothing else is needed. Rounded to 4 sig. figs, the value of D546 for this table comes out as 1688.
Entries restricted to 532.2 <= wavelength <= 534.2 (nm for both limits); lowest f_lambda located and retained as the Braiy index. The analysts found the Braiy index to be 8.75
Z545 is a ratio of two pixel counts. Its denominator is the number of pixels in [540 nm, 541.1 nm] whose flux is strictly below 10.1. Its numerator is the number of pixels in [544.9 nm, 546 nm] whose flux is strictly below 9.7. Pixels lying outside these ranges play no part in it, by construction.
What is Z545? 0.20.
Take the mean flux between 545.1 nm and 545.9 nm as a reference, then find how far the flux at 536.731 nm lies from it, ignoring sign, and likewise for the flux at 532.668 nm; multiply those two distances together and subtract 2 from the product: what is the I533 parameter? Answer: -1.83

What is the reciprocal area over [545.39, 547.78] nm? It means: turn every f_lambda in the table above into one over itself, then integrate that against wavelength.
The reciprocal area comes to 0.226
